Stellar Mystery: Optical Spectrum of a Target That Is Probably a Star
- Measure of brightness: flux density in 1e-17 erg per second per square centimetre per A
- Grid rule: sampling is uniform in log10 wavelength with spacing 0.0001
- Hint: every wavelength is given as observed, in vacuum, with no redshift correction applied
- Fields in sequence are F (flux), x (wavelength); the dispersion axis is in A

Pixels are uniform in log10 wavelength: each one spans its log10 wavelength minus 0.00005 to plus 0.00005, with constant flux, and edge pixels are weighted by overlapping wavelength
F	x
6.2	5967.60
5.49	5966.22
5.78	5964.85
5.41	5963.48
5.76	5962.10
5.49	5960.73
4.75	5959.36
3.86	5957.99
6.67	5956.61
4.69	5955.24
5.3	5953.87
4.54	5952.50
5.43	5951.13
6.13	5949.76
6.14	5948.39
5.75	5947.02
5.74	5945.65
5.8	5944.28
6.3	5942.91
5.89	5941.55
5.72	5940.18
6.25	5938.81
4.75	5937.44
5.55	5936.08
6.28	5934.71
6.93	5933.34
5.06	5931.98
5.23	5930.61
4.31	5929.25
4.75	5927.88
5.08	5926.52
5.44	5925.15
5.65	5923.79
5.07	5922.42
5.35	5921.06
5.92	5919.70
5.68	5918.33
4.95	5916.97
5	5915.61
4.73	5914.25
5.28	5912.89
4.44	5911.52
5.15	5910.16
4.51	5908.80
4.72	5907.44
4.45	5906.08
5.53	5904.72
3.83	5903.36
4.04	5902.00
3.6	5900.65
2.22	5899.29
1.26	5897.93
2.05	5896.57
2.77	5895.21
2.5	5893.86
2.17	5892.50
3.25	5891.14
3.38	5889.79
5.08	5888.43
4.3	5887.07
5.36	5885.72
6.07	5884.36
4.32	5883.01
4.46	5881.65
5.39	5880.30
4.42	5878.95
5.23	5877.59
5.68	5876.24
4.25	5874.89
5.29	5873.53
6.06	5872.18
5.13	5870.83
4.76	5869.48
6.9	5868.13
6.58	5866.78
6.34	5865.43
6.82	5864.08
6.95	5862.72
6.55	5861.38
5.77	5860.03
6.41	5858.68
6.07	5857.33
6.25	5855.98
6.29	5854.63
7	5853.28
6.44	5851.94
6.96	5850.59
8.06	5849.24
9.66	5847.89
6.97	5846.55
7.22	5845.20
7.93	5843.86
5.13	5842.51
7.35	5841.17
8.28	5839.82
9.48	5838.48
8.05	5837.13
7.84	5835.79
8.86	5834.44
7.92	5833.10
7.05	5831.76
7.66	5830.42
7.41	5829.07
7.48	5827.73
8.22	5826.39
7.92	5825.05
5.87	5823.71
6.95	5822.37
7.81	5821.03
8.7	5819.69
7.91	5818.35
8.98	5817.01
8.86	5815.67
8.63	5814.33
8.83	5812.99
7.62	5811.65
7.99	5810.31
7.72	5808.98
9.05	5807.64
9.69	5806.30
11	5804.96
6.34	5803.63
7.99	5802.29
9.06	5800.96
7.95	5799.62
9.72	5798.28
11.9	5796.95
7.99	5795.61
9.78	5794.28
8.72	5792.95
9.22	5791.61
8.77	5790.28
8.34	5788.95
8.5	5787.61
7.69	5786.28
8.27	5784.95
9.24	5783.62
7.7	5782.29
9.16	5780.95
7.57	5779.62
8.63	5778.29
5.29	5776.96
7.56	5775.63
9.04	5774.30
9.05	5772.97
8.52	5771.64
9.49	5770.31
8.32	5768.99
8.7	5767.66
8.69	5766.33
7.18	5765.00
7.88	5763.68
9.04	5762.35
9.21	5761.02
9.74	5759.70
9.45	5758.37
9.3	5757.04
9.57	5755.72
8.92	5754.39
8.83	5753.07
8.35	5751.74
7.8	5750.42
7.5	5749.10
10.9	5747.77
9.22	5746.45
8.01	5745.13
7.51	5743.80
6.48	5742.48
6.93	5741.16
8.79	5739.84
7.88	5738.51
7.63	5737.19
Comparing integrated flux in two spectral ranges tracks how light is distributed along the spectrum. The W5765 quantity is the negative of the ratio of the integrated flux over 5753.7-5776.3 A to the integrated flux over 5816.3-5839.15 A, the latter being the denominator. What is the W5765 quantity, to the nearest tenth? -1.1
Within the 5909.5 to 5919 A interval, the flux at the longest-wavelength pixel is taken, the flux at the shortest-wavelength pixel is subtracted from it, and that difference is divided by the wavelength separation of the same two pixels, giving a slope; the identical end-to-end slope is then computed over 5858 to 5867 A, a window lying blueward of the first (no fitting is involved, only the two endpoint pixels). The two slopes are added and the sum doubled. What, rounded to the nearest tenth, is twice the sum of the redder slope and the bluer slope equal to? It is 0.2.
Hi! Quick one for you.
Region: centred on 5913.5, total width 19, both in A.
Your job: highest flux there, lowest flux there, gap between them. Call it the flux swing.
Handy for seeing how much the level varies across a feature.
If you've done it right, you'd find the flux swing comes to 1.5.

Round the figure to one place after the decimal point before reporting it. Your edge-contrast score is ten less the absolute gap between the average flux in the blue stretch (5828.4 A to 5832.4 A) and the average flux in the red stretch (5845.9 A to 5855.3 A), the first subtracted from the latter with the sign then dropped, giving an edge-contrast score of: 10.0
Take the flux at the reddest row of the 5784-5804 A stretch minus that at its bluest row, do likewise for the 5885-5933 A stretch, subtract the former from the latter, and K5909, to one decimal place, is 1.6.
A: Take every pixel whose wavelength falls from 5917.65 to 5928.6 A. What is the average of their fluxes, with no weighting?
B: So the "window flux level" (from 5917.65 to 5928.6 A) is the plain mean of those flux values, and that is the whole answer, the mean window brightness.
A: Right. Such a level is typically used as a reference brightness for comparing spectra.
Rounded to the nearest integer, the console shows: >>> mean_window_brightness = 5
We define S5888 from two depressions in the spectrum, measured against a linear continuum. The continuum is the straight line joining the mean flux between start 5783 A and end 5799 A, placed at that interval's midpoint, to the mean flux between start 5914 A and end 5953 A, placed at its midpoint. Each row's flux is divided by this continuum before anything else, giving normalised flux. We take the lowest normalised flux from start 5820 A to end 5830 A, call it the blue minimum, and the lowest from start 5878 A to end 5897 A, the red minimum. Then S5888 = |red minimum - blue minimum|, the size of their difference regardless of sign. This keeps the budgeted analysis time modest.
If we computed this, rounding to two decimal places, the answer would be 0.40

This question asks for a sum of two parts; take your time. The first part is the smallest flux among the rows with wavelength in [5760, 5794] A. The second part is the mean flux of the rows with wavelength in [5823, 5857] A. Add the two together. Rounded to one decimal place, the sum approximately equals 12.8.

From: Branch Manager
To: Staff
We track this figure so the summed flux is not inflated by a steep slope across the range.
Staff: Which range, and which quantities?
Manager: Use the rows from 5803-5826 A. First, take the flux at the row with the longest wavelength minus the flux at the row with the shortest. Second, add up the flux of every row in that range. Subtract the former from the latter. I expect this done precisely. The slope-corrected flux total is 138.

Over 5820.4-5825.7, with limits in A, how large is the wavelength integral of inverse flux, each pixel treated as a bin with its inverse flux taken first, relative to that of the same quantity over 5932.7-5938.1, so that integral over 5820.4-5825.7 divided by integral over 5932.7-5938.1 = 0.80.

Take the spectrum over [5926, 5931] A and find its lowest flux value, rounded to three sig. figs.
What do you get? 4.31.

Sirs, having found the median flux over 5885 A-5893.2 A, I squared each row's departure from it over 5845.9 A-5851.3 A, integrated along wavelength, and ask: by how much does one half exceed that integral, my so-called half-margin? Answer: -95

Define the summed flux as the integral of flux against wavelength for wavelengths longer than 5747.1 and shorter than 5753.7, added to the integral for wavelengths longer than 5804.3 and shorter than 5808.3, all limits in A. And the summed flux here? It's 97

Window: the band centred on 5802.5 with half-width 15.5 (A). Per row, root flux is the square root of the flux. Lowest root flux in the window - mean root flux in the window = -0.44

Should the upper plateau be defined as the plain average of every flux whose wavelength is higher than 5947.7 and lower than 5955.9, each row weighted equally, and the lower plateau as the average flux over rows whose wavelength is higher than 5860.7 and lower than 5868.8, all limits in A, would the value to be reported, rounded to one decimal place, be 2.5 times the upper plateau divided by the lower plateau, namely 2.0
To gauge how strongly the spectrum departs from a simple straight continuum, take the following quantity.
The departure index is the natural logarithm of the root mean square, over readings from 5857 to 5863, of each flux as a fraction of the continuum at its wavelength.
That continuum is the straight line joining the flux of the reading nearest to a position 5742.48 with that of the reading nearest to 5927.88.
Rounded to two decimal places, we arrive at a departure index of 0.17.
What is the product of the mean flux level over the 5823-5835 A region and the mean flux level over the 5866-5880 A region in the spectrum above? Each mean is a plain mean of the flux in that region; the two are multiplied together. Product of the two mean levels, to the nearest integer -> 41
